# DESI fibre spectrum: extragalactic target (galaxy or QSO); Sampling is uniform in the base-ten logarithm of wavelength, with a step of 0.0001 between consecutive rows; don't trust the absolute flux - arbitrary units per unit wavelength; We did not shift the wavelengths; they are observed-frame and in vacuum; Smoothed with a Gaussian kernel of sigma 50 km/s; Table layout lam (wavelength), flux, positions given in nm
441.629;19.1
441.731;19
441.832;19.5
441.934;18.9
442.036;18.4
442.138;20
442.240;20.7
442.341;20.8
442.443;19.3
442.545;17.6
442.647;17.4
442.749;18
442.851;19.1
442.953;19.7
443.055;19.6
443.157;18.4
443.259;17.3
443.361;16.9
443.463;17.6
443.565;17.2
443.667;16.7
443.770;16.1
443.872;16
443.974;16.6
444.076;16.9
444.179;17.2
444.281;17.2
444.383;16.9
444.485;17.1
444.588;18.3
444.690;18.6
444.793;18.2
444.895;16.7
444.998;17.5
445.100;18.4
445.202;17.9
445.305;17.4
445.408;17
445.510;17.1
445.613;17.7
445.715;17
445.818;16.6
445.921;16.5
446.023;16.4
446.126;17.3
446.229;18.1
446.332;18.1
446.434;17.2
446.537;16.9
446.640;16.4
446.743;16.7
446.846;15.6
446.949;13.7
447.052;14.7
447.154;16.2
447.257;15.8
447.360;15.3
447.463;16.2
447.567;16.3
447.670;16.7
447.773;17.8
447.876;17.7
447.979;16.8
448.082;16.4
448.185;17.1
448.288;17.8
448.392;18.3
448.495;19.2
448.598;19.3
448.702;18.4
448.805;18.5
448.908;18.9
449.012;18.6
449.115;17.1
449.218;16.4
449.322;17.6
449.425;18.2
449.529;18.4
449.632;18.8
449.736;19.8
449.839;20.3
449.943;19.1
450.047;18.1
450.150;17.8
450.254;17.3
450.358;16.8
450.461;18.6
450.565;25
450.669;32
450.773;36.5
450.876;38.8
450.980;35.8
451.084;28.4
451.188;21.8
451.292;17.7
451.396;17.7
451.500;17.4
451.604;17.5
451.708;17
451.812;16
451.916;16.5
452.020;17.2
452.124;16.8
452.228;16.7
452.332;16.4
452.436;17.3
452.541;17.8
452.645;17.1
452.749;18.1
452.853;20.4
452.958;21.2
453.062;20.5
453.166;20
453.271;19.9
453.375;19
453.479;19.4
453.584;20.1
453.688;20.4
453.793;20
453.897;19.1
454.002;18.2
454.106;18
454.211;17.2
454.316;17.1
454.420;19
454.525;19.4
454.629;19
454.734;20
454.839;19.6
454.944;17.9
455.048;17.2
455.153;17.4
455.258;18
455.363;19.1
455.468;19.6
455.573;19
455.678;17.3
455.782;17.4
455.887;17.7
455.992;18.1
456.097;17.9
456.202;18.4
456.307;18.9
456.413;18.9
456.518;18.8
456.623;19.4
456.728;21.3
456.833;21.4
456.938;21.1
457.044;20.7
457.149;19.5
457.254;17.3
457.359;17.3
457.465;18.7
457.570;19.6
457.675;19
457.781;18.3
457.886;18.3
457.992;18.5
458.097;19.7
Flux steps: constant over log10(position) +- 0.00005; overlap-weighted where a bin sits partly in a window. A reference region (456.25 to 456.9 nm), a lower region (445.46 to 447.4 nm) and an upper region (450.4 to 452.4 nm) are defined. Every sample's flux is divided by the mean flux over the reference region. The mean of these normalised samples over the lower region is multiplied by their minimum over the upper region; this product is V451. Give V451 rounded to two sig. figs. 0.67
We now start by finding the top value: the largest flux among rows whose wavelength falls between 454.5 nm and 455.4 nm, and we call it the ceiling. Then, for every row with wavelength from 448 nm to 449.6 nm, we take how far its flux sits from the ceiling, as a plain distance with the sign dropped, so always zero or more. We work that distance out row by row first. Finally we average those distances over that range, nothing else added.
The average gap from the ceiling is 2.0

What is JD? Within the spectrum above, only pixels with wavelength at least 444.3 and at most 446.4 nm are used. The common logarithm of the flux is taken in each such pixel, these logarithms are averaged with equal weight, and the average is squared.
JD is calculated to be 1.54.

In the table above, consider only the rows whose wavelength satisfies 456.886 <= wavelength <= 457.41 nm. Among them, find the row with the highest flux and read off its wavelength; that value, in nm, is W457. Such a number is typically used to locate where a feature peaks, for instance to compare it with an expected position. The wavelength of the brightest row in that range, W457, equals 456.938 nm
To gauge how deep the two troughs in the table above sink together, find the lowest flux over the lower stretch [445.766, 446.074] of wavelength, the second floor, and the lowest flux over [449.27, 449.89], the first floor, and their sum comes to 34.0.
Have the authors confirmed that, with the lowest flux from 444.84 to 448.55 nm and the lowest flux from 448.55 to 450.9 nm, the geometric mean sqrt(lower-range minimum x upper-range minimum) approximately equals 15.0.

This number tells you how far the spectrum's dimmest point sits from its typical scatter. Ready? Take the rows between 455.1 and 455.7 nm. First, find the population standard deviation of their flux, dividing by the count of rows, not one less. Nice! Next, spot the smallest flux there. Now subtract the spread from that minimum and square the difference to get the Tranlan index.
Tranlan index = 270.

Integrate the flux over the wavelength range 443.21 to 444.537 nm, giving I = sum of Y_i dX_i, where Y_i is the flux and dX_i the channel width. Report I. 22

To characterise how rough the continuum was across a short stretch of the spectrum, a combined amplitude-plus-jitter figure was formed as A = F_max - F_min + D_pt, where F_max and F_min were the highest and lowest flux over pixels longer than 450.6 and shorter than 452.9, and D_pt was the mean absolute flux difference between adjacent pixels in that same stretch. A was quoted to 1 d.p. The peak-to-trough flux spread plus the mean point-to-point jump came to 24.6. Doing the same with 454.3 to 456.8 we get 4.9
